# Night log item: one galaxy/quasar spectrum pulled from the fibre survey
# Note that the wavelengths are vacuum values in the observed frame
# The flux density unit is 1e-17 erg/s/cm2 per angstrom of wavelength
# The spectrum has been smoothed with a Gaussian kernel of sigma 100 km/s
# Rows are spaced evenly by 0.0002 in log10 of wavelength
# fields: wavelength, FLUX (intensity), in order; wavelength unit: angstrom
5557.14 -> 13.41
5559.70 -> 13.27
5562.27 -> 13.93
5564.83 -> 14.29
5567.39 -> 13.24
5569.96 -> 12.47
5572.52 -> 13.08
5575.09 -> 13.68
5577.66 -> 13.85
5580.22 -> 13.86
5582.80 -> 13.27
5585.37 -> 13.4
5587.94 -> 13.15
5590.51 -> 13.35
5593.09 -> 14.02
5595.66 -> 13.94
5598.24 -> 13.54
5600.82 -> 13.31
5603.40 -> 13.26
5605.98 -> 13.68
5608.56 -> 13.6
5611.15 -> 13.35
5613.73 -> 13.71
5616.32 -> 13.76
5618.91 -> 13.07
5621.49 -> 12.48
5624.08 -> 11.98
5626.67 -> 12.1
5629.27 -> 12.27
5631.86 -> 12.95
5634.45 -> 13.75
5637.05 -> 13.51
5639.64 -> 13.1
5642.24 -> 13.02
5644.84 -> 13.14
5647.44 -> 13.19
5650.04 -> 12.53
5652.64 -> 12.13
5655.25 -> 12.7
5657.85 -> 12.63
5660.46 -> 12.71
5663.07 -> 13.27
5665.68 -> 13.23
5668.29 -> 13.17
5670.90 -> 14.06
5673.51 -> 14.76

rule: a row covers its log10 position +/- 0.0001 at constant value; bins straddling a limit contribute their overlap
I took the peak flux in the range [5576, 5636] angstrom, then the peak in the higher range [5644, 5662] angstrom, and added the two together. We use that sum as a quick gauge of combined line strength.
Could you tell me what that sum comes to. 27.2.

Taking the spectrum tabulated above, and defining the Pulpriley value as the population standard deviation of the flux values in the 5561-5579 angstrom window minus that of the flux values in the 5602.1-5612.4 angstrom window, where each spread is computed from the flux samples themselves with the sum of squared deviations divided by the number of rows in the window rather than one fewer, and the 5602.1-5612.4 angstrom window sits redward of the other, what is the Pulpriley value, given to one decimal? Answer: 0.4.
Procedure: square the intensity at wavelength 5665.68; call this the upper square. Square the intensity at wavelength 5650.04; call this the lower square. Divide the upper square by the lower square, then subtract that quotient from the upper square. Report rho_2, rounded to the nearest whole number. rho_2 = 174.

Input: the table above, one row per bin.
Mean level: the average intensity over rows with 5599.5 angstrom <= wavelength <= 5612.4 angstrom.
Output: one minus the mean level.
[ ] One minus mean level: -12.4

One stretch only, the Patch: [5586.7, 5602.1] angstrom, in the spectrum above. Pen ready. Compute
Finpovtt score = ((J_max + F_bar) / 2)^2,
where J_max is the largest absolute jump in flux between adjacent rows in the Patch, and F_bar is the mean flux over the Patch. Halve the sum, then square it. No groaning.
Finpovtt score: 51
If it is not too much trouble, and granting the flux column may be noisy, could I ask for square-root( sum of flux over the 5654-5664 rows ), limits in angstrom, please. 7.16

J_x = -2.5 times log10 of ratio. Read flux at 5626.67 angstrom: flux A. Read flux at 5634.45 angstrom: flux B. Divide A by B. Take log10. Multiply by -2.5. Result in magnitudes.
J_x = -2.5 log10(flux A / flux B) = 0.14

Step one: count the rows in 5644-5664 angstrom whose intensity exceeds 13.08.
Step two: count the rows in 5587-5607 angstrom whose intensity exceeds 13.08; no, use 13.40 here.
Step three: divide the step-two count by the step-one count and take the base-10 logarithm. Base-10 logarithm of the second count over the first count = 0.12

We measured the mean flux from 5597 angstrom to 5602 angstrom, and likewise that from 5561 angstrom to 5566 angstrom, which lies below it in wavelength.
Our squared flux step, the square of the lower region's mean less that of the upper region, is 0.5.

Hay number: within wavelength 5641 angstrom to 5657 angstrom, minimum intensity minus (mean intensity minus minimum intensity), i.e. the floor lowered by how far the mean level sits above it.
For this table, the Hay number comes 11.5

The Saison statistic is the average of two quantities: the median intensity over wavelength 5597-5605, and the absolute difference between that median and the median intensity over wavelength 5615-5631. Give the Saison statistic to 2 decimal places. 7.12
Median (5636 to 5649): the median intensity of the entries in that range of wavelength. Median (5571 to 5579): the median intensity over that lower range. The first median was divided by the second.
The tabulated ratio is 0.96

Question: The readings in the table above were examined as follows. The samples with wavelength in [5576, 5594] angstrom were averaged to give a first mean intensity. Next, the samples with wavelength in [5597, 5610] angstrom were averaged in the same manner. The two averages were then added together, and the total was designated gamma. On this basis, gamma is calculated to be 27.0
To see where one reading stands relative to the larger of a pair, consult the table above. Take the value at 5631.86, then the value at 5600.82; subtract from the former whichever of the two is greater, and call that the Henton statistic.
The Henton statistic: -0.36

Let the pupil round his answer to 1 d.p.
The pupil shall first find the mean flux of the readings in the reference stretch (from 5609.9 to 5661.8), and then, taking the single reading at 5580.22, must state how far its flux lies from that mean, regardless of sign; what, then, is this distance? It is 1.0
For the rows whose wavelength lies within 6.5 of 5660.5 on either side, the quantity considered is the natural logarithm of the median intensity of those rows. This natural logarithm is 2.54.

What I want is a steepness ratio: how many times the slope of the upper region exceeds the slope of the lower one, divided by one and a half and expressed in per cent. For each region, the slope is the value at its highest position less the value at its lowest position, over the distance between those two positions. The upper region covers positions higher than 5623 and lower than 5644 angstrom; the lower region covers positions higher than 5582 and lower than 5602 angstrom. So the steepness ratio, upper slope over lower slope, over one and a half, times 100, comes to 1720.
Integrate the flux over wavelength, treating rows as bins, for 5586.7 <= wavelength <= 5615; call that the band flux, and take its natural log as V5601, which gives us 5.95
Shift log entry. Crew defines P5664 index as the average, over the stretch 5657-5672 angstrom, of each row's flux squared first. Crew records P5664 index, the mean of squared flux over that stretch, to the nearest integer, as 174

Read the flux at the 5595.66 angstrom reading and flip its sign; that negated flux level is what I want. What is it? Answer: -13.9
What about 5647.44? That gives -13.2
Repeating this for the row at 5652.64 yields -12.1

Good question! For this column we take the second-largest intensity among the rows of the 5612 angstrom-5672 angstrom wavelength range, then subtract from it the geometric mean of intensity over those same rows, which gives 0.796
